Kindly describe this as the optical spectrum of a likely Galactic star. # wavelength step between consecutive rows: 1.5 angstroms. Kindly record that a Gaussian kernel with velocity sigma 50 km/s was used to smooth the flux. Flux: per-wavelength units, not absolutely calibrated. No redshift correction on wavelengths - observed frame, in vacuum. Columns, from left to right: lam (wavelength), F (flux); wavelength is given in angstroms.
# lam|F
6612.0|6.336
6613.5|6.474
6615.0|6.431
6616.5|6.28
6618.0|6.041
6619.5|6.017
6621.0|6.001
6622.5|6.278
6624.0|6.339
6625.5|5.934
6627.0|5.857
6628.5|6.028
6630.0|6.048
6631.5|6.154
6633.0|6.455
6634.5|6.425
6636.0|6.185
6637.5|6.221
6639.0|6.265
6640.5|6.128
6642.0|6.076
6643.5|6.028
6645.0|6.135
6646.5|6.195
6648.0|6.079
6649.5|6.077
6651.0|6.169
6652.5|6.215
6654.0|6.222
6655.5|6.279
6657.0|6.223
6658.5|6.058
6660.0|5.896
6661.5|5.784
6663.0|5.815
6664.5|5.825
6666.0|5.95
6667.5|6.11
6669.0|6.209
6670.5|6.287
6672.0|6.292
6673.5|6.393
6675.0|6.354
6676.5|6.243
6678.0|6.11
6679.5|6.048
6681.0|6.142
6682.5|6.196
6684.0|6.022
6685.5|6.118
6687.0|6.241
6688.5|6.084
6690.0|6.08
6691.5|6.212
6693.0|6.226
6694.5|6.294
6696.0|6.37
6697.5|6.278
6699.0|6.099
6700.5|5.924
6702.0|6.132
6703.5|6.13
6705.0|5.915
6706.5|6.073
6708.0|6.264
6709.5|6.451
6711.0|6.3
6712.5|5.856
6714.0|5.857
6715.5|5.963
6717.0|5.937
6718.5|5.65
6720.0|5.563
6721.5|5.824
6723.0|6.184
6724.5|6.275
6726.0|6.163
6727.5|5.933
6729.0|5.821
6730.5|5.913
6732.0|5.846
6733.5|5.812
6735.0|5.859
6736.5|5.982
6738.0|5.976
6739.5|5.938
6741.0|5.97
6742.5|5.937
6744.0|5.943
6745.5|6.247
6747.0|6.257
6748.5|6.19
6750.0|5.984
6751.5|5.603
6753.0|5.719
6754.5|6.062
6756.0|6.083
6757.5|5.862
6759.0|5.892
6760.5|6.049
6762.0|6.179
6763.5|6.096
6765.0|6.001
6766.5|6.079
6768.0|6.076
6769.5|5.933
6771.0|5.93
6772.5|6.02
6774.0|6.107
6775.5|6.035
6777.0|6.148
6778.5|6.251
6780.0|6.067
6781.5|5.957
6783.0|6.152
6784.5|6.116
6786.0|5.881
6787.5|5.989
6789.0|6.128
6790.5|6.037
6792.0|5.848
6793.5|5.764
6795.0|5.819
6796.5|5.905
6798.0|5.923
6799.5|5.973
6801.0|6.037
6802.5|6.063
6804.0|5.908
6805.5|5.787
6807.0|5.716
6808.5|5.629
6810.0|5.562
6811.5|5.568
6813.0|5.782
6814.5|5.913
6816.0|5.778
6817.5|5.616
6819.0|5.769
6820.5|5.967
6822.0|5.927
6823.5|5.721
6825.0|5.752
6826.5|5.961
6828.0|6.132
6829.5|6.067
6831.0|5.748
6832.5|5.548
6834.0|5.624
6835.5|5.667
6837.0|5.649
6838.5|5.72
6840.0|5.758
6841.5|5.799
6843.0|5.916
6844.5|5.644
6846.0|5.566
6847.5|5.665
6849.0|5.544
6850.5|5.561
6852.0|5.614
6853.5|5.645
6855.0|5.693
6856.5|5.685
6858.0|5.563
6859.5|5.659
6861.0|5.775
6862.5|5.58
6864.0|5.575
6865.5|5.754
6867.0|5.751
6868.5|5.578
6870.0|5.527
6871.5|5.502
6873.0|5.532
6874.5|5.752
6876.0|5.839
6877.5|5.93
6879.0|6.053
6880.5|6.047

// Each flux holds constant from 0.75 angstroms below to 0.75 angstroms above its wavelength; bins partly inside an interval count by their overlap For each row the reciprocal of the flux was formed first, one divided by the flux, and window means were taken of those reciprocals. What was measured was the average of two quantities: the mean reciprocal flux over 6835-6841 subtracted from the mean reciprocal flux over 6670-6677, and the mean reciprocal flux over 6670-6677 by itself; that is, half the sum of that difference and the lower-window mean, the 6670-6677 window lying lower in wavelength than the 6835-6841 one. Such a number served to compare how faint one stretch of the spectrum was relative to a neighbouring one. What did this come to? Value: 0.0706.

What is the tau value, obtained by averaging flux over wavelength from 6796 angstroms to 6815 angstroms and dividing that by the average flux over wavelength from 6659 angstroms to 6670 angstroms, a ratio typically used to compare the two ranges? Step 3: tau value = 0.98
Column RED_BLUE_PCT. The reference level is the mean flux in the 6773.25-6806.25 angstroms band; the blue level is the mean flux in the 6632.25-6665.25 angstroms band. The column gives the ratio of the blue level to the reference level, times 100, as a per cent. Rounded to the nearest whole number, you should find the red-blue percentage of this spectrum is 102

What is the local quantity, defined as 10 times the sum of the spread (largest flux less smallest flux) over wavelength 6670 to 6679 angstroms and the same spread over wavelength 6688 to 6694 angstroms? 4.3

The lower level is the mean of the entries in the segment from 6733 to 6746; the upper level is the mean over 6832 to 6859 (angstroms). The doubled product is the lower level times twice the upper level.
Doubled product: 67.5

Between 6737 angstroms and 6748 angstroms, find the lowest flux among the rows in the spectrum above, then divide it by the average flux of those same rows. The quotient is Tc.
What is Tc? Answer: 0.983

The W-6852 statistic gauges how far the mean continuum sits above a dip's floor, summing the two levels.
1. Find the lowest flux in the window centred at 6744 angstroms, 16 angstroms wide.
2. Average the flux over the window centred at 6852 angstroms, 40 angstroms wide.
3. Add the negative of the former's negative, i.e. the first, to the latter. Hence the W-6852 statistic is 11.3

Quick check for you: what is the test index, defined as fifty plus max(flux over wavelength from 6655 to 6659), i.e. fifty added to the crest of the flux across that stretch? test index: 56.3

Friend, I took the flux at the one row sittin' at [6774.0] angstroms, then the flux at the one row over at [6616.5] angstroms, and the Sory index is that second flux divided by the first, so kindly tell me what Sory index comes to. 1.03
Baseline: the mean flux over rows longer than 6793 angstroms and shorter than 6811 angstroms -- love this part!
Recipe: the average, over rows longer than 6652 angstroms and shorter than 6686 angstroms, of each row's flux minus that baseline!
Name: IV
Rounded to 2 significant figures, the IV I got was 0.28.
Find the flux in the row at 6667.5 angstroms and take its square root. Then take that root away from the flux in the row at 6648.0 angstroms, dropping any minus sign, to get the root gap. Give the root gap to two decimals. 3.61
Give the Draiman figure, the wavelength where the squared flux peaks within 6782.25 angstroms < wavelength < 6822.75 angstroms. 6783.0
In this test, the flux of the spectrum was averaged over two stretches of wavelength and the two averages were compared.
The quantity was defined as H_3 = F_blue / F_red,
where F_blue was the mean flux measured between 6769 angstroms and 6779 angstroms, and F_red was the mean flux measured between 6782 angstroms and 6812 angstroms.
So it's 1.03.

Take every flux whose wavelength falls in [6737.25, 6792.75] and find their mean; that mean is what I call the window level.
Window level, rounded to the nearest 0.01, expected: 6.02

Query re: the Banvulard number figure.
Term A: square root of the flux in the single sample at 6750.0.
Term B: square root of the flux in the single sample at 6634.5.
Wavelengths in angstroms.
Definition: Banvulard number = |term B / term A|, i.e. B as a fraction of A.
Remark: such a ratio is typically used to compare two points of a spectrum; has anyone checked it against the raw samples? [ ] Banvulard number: 1.04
